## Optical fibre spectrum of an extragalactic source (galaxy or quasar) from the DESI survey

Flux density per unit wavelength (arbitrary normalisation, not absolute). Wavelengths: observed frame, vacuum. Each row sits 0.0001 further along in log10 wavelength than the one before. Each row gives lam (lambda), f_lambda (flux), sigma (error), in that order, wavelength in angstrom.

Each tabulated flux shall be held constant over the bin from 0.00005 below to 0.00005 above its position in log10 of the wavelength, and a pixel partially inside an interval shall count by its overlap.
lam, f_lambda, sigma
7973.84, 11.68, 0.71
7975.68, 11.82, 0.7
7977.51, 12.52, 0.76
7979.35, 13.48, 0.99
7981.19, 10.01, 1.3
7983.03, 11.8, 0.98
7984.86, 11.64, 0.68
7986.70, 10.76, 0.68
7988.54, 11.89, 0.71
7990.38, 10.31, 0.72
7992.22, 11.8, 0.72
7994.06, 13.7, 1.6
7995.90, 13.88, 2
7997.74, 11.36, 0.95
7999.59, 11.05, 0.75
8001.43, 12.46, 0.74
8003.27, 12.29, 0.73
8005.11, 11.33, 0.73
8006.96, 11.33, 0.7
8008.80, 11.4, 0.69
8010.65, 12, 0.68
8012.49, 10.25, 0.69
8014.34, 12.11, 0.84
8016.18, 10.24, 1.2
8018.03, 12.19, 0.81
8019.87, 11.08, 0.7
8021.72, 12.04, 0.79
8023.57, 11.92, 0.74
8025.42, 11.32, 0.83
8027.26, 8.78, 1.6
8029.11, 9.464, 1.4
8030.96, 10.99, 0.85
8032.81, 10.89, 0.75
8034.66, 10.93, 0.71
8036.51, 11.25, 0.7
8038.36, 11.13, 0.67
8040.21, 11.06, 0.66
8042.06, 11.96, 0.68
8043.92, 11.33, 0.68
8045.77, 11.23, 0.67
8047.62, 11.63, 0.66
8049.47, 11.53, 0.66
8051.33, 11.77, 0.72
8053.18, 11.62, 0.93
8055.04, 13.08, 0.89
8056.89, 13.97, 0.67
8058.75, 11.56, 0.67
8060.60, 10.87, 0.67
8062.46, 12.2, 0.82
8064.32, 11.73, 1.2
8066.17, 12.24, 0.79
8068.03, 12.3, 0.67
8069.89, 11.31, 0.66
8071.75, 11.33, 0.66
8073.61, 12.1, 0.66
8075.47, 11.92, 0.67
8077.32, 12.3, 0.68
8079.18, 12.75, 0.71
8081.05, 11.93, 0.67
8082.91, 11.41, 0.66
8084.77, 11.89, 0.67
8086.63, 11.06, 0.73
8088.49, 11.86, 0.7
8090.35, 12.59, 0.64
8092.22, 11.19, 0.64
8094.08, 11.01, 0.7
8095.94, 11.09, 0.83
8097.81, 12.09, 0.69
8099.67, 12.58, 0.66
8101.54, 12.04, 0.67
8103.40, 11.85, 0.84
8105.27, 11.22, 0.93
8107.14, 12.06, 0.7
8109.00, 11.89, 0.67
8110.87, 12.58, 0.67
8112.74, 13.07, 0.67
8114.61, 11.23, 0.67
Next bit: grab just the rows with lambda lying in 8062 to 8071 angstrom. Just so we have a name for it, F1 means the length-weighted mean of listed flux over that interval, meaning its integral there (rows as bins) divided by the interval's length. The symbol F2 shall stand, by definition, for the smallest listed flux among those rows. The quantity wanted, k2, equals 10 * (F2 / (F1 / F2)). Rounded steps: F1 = 11.9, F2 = 11.31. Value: 107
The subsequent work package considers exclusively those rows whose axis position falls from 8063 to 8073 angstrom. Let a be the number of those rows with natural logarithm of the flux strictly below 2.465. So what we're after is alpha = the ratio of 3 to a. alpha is 1.0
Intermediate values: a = 3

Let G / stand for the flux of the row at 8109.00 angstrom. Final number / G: 11.89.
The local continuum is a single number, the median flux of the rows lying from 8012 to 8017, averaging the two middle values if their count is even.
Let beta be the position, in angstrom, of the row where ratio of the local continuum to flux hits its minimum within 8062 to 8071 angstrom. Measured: 8068.03 angstrom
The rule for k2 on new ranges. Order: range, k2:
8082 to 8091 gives 104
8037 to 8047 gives 108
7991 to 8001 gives 99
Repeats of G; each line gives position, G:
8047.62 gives 11.63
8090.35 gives 12.59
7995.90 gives 13.88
